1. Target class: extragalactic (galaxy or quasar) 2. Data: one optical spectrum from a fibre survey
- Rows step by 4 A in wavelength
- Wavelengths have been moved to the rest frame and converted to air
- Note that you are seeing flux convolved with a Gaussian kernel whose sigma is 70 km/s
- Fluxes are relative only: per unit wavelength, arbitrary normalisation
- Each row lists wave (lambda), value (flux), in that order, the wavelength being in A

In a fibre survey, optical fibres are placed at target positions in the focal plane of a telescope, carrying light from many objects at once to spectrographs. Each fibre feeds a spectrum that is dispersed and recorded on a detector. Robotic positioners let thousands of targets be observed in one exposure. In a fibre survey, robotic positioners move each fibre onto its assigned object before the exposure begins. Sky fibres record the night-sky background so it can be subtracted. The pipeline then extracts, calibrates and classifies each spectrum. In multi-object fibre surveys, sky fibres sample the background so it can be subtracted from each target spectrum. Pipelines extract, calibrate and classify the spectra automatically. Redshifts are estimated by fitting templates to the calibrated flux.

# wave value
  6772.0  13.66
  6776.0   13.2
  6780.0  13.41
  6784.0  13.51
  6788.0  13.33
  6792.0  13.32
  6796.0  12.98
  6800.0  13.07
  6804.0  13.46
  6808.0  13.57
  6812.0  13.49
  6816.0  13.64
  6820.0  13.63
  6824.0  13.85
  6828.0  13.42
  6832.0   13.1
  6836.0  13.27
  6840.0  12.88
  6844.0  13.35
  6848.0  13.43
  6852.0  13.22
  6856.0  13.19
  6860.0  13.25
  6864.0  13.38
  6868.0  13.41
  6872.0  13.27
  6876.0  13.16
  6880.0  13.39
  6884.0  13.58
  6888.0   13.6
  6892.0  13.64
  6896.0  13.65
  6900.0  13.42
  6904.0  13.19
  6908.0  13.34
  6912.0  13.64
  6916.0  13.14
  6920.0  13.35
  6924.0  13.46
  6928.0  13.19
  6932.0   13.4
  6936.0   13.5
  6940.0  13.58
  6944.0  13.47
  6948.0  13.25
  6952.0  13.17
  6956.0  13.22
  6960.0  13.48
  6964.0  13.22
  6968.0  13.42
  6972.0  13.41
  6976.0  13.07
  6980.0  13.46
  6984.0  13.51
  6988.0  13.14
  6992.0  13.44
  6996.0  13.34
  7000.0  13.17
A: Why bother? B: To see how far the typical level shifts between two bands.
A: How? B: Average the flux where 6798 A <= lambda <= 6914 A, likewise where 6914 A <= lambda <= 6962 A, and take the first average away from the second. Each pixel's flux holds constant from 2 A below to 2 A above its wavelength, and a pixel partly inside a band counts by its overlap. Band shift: -0.045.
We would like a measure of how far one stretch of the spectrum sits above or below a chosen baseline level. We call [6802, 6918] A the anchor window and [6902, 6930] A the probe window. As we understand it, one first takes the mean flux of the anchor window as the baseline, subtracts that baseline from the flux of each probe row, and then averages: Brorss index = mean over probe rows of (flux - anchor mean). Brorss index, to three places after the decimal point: -0.069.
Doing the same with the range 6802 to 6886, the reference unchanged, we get -0.021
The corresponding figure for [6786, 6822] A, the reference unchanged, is -0.011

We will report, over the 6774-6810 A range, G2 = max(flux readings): 13.57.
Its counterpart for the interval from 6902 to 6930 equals 13.64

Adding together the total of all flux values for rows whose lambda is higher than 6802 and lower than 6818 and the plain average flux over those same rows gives 67.7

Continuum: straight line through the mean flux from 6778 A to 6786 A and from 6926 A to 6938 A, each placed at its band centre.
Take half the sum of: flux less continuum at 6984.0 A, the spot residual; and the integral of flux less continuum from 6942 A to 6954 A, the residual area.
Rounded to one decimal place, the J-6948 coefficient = -0.2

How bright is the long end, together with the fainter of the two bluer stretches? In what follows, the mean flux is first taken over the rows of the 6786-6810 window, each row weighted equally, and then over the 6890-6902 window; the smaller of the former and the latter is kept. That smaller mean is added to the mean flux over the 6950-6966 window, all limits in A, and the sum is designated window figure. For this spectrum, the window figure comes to 26.6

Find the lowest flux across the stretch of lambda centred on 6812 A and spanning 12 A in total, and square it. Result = 182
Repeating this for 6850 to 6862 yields 174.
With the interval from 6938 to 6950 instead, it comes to 176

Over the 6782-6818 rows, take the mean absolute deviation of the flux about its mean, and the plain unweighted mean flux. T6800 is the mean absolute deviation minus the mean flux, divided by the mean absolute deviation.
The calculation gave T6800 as -74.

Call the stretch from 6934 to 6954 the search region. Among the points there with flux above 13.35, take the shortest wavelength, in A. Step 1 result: 6936.0 A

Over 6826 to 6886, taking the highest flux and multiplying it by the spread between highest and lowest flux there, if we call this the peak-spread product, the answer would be 9.5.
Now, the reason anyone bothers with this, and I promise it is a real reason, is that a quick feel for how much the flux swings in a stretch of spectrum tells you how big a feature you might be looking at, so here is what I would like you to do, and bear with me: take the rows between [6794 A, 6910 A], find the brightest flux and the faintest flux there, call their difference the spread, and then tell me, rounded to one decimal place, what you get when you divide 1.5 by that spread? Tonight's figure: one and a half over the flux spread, 1.5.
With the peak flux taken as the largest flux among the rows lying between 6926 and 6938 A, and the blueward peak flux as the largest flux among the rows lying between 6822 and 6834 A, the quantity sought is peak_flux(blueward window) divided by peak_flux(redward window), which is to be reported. 1.03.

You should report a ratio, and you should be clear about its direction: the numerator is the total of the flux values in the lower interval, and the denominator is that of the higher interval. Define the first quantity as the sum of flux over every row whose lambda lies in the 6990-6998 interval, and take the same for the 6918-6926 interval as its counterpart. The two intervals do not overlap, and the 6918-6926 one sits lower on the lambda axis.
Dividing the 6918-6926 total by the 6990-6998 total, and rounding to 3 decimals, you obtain 1.001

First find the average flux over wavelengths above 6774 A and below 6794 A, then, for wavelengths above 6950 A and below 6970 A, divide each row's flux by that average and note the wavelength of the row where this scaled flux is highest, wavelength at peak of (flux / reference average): 6960.0 A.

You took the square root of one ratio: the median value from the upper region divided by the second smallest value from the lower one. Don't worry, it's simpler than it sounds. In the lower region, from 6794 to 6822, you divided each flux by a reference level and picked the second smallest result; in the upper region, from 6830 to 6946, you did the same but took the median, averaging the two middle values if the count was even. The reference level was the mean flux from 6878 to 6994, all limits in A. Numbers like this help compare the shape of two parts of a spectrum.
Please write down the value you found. 1.012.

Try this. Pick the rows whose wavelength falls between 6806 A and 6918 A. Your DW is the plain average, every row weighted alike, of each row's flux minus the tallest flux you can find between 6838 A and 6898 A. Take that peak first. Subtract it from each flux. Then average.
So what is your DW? -0.25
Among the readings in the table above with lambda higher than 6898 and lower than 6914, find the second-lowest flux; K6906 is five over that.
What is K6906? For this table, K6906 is 0.375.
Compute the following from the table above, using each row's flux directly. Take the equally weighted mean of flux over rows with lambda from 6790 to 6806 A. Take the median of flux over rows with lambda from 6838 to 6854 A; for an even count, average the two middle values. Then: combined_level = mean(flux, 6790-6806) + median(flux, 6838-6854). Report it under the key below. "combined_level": 26.5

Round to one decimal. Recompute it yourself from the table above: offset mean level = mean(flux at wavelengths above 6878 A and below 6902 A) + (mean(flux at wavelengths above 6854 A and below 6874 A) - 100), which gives -73.2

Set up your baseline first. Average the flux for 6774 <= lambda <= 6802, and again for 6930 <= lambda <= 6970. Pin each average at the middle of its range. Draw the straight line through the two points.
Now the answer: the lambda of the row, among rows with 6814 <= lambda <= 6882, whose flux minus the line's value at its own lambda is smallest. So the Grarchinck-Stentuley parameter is 6840.0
